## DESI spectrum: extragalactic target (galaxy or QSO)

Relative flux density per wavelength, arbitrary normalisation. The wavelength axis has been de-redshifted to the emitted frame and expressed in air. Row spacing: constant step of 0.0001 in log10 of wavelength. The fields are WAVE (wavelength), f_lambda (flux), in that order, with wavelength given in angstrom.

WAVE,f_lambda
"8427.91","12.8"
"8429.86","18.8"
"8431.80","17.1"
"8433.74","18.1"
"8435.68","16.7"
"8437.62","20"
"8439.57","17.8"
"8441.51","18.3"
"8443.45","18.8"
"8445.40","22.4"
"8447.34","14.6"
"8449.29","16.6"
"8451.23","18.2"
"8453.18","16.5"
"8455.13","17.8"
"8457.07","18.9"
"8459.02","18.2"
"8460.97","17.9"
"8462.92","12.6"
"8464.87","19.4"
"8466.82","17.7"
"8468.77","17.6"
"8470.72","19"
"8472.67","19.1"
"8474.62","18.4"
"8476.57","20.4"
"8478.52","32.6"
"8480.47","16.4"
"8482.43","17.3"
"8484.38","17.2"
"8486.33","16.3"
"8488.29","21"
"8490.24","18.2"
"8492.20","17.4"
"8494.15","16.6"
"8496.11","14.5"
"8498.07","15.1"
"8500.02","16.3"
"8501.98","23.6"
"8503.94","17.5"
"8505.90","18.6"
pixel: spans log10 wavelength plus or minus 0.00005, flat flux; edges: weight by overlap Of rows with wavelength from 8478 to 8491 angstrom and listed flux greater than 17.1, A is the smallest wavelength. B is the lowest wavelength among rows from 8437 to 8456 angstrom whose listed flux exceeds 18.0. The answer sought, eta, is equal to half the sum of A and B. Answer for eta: 8458.1 angstrom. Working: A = 8478.52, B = 8437.62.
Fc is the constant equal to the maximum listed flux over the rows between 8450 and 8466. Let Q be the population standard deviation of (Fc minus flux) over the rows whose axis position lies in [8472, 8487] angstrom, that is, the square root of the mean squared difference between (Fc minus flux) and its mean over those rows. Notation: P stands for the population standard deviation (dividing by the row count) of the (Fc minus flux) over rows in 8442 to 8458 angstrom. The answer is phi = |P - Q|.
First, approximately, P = 2.14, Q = 5.0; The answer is 3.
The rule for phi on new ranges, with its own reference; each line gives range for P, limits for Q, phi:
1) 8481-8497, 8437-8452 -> 0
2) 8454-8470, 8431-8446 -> 0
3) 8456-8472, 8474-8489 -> 3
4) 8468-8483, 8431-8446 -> 3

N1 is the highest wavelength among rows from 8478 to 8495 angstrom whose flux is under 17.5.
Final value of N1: 8494.15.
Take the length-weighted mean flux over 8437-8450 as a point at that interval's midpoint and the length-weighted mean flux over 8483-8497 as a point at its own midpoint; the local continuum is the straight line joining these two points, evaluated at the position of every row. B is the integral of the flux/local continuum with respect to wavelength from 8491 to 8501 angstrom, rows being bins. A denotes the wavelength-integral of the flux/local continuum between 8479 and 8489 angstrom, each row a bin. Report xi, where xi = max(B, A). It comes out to 10.5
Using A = 10.5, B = 9.3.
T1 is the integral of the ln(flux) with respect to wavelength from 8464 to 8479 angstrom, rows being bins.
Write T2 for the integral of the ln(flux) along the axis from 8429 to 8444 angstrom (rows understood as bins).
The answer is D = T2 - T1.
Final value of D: -1.3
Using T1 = 44.8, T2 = 43.5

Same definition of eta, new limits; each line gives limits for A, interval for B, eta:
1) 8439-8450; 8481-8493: 8463.9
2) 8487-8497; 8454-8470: 8472.7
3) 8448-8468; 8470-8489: 8461.0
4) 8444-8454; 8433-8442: 8439.6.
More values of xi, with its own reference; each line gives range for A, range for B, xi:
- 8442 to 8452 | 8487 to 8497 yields 10.1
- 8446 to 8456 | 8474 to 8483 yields 10.9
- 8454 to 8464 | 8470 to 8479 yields 10.9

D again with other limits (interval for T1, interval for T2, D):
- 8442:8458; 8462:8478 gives 0.3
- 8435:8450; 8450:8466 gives 2.2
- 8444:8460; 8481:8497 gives -0.5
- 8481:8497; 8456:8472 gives 0.3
